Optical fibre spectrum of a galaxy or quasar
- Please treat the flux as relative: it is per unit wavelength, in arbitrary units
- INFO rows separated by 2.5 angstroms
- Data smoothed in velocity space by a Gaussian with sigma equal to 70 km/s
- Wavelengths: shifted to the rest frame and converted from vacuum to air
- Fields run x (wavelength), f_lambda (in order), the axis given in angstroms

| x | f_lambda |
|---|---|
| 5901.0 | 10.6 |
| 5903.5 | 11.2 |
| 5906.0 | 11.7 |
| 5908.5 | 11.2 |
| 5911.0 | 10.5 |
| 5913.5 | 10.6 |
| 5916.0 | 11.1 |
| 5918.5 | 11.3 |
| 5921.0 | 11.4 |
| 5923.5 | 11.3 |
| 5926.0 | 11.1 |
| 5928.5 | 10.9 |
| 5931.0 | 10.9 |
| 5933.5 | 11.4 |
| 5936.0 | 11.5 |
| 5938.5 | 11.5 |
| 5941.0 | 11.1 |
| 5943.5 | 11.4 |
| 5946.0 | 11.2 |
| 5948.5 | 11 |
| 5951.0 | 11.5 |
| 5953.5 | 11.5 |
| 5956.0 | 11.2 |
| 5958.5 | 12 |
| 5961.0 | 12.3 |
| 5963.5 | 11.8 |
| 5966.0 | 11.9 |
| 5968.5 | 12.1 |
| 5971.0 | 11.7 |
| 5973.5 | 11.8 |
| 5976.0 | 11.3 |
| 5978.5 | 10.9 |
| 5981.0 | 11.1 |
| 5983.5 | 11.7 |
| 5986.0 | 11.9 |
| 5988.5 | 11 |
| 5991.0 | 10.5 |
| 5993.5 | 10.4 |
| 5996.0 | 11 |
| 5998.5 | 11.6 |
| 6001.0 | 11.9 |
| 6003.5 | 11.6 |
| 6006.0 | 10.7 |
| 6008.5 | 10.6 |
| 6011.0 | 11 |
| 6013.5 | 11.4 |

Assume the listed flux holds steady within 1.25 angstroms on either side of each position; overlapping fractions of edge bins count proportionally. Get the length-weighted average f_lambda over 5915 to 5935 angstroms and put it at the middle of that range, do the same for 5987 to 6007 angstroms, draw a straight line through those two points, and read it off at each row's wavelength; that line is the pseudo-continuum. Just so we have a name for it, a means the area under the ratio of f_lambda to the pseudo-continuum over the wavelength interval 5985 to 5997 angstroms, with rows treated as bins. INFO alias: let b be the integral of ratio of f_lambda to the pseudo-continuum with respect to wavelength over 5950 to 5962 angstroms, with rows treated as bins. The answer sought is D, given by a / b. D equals 0.94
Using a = 11.8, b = 12.6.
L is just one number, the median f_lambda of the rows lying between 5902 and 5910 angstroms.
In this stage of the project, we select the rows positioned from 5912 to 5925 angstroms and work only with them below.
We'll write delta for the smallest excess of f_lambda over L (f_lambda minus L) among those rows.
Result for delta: -0.6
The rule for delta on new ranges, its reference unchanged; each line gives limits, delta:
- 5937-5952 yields -0.2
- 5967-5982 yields -0.3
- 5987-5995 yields -0.8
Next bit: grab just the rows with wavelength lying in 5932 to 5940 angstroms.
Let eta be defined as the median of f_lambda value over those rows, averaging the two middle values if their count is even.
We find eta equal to 11.5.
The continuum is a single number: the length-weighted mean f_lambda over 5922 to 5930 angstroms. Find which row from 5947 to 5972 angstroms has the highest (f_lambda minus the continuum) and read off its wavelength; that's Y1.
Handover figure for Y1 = 5961.0 angstroms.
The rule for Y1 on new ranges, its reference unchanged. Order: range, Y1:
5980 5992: 5986.0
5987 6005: 6001.0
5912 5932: 5921.0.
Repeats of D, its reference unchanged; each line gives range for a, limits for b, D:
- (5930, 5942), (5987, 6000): 0.95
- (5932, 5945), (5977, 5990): 1.00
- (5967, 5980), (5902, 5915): 1.05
